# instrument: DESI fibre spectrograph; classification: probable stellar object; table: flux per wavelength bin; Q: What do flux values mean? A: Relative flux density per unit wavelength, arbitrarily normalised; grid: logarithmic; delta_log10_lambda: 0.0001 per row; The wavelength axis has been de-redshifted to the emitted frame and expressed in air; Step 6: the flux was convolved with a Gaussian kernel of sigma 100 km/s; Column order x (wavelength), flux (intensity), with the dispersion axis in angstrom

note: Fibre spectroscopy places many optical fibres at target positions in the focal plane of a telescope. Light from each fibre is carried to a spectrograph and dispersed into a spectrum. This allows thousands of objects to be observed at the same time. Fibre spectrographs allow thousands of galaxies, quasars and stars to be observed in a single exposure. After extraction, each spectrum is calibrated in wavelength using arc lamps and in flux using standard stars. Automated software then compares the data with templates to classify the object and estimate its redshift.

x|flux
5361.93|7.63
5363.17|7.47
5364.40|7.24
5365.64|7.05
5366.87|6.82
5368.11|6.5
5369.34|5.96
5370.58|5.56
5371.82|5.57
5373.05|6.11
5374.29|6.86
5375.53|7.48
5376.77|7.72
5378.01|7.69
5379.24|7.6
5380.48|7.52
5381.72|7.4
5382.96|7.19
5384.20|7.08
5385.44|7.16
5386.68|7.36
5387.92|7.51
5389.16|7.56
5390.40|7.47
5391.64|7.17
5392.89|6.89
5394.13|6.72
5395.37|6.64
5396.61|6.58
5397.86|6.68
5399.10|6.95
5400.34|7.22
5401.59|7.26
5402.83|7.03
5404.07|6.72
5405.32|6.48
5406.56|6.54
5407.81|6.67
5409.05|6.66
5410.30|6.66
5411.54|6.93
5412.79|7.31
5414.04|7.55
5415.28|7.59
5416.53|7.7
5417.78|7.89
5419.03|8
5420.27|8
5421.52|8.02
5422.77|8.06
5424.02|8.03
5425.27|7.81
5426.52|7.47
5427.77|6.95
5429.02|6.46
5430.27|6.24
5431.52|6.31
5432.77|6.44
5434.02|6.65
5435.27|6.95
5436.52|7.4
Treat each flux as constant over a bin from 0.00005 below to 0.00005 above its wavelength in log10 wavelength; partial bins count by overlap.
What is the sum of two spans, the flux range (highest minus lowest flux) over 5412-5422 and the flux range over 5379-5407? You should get 1.8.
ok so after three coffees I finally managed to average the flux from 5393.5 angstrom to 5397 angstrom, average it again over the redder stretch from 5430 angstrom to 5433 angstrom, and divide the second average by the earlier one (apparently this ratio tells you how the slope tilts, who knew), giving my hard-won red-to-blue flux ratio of 0.95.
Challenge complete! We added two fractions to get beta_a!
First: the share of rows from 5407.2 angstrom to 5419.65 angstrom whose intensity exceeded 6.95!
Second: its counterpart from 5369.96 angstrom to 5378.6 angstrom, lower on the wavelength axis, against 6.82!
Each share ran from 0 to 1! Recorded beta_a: 1.2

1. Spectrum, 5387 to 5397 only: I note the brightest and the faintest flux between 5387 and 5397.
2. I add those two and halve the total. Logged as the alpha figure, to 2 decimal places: 7.07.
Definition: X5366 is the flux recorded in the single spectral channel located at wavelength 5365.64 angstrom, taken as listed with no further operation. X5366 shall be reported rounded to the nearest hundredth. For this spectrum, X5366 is 7.05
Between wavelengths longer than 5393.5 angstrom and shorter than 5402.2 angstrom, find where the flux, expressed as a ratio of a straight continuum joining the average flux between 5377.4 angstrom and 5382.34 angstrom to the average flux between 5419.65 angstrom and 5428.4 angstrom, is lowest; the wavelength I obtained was 5396.61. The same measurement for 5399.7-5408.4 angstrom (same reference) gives 5405.32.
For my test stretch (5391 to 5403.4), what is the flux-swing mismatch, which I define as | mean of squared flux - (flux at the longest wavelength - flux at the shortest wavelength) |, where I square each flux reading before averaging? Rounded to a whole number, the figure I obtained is 48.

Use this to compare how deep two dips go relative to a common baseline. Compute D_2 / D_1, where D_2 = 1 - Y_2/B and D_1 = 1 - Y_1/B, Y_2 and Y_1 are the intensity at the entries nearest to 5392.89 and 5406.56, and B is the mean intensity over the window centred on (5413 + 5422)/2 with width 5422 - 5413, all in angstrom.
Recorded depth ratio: 0.7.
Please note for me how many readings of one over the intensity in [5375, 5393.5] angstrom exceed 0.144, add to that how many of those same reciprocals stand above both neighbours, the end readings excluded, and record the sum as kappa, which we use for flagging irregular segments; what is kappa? 2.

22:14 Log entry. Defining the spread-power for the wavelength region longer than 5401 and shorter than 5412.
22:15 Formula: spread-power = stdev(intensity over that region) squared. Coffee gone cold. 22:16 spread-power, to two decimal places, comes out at 0.06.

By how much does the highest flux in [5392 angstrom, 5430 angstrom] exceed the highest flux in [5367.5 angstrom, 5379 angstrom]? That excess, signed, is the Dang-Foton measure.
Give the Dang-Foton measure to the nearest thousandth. 0.340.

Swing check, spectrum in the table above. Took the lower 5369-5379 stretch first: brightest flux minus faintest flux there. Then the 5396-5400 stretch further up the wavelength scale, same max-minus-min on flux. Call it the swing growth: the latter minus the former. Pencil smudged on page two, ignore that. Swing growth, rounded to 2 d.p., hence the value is -1.79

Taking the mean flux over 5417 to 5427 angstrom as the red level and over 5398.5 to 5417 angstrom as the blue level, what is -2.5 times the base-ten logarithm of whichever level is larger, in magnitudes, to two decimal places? -2.25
